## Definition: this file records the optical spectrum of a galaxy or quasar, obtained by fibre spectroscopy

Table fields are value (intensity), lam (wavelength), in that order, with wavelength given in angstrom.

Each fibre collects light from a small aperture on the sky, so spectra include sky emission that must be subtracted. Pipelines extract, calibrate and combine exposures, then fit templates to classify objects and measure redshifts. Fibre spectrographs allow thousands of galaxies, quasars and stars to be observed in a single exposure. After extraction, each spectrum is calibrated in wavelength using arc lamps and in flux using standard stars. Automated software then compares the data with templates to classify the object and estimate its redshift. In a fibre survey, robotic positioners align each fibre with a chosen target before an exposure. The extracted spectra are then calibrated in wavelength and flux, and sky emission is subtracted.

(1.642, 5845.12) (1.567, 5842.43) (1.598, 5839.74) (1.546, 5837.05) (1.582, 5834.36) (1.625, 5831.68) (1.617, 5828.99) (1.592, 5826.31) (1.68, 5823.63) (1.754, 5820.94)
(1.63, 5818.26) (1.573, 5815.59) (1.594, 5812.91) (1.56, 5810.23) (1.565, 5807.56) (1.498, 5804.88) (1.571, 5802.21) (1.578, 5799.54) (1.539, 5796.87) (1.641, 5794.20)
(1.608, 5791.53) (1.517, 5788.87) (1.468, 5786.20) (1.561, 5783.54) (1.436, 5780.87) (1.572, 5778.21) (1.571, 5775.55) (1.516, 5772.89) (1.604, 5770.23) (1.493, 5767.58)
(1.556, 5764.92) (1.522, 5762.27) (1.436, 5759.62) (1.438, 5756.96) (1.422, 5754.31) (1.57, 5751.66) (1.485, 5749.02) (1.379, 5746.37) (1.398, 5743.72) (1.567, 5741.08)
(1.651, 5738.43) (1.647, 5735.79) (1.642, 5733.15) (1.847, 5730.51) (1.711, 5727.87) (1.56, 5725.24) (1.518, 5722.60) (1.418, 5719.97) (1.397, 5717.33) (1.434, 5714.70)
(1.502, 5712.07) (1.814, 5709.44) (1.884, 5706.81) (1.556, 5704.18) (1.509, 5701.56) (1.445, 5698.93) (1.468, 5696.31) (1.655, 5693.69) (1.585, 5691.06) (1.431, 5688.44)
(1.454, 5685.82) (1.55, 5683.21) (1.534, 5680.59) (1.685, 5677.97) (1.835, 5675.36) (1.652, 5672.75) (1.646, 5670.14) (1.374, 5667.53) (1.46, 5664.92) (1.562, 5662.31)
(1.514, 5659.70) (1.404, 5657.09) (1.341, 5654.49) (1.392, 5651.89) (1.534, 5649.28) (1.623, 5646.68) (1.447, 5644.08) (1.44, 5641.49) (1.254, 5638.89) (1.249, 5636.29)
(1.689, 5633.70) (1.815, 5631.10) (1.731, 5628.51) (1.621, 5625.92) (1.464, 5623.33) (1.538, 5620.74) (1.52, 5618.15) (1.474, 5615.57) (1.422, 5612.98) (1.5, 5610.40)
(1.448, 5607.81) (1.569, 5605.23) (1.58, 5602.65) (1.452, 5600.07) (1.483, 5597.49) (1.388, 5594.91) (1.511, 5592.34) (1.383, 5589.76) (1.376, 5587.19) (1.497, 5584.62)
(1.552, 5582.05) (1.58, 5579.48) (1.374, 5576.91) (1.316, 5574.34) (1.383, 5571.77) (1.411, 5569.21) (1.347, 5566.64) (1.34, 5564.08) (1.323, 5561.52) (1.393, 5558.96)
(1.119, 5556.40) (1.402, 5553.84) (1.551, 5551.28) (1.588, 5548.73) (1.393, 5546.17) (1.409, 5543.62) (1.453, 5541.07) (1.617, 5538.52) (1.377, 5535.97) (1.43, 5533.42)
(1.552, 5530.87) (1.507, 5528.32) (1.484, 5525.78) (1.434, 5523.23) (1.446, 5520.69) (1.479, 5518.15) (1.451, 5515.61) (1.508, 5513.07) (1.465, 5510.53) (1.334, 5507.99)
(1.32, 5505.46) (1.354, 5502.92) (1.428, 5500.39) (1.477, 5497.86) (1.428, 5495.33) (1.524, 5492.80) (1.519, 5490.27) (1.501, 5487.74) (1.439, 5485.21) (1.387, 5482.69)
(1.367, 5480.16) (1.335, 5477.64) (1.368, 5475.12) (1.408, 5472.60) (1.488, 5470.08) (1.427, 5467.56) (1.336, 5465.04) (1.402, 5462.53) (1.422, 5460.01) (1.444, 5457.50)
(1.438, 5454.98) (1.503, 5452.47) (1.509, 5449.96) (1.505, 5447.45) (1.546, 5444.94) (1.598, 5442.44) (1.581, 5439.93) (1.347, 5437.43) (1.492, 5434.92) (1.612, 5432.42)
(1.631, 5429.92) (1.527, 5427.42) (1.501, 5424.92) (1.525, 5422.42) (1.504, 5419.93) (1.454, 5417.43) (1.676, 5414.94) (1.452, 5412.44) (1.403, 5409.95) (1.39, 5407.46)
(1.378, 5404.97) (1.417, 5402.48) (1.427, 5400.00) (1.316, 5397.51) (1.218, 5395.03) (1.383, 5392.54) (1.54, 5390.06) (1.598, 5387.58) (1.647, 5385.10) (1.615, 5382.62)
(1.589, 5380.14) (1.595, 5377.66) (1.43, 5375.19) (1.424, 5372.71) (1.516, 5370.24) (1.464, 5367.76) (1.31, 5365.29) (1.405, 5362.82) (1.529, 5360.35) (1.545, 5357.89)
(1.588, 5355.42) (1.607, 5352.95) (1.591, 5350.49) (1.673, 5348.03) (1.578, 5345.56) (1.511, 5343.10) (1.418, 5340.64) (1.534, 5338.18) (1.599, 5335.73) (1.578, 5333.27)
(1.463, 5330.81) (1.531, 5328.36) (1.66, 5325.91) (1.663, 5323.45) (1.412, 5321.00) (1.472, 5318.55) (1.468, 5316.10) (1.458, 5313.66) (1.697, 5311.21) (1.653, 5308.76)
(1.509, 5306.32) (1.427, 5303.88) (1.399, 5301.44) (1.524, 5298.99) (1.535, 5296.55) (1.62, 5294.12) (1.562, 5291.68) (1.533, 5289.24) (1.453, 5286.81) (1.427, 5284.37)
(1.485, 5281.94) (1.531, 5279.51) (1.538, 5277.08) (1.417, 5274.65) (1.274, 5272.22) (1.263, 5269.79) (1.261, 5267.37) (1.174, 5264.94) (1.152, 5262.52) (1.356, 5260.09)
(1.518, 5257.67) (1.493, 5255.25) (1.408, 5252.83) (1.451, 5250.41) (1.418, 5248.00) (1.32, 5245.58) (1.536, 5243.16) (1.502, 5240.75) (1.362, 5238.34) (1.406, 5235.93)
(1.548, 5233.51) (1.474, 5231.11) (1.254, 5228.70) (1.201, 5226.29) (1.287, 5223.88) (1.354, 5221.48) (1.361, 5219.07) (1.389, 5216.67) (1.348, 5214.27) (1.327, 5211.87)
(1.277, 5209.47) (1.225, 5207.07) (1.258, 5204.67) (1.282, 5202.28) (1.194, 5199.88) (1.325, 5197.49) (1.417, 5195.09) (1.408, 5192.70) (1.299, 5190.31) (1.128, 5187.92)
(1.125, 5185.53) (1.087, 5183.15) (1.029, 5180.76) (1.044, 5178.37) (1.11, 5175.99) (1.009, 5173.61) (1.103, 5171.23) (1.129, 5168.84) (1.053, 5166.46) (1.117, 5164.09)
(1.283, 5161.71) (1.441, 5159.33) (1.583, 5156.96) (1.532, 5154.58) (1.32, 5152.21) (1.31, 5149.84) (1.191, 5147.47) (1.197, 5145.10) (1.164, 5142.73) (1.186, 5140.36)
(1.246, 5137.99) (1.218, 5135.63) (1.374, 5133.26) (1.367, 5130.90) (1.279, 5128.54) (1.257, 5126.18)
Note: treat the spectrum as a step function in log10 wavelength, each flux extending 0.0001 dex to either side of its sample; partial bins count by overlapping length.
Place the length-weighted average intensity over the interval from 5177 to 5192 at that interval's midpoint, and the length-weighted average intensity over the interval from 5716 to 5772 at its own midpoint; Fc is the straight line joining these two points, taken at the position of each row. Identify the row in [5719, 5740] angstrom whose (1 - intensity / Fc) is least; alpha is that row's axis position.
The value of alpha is 5730.51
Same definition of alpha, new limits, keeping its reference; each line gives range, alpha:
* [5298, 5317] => 5311.21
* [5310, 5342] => 5311.21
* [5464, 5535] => 5492.80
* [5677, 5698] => 5677.97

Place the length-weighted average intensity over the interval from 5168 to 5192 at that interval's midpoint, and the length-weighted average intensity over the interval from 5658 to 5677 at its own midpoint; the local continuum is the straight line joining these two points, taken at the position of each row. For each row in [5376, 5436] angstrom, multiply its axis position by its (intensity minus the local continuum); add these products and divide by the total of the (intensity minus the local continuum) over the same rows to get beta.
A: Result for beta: 5404.8 angstrom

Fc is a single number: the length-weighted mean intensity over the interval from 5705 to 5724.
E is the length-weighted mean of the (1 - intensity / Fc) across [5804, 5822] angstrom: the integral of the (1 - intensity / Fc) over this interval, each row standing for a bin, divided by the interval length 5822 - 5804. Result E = -0.02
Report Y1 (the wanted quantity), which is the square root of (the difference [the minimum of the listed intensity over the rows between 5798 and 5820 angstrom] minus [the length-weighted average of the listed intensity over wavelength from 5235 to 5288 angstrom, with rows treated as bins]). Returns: 0.32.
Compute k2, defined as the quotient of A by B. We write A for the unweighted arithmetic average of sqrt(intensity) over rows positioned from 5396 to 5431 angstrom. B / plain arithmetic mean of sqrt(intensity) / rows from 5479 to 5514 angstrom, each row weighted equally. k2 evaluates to 1.01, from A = 1.21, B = 1.196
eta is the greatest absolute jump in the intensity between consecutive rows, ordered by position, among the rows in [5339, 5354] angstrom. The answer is 0.095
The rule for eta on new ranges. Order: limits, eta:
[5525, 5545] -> 0.240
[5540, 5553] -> 0.195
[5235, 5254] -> 0.216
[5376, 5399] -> 0.165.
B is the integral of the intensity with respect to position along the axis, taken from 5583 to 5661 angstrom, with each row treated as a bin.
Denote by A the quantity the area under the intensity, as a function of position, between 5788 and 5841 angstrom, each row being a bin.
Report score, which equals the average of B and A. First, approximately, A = 84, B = 116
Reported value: 100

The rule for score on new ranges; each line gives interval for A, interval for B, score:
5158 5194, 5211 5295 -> 80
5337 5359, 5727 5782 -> 60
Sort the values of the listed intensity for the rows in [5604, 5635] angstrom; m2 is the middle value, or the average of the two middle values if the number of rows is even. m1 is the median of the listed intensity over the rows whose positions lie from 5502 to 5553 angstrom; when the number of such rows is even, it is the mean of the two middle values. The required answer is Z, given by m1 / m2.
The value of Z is 0.95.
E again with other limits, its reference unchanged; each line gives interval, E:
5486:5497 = 0.05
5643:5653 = 0.04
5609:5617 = 0.06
